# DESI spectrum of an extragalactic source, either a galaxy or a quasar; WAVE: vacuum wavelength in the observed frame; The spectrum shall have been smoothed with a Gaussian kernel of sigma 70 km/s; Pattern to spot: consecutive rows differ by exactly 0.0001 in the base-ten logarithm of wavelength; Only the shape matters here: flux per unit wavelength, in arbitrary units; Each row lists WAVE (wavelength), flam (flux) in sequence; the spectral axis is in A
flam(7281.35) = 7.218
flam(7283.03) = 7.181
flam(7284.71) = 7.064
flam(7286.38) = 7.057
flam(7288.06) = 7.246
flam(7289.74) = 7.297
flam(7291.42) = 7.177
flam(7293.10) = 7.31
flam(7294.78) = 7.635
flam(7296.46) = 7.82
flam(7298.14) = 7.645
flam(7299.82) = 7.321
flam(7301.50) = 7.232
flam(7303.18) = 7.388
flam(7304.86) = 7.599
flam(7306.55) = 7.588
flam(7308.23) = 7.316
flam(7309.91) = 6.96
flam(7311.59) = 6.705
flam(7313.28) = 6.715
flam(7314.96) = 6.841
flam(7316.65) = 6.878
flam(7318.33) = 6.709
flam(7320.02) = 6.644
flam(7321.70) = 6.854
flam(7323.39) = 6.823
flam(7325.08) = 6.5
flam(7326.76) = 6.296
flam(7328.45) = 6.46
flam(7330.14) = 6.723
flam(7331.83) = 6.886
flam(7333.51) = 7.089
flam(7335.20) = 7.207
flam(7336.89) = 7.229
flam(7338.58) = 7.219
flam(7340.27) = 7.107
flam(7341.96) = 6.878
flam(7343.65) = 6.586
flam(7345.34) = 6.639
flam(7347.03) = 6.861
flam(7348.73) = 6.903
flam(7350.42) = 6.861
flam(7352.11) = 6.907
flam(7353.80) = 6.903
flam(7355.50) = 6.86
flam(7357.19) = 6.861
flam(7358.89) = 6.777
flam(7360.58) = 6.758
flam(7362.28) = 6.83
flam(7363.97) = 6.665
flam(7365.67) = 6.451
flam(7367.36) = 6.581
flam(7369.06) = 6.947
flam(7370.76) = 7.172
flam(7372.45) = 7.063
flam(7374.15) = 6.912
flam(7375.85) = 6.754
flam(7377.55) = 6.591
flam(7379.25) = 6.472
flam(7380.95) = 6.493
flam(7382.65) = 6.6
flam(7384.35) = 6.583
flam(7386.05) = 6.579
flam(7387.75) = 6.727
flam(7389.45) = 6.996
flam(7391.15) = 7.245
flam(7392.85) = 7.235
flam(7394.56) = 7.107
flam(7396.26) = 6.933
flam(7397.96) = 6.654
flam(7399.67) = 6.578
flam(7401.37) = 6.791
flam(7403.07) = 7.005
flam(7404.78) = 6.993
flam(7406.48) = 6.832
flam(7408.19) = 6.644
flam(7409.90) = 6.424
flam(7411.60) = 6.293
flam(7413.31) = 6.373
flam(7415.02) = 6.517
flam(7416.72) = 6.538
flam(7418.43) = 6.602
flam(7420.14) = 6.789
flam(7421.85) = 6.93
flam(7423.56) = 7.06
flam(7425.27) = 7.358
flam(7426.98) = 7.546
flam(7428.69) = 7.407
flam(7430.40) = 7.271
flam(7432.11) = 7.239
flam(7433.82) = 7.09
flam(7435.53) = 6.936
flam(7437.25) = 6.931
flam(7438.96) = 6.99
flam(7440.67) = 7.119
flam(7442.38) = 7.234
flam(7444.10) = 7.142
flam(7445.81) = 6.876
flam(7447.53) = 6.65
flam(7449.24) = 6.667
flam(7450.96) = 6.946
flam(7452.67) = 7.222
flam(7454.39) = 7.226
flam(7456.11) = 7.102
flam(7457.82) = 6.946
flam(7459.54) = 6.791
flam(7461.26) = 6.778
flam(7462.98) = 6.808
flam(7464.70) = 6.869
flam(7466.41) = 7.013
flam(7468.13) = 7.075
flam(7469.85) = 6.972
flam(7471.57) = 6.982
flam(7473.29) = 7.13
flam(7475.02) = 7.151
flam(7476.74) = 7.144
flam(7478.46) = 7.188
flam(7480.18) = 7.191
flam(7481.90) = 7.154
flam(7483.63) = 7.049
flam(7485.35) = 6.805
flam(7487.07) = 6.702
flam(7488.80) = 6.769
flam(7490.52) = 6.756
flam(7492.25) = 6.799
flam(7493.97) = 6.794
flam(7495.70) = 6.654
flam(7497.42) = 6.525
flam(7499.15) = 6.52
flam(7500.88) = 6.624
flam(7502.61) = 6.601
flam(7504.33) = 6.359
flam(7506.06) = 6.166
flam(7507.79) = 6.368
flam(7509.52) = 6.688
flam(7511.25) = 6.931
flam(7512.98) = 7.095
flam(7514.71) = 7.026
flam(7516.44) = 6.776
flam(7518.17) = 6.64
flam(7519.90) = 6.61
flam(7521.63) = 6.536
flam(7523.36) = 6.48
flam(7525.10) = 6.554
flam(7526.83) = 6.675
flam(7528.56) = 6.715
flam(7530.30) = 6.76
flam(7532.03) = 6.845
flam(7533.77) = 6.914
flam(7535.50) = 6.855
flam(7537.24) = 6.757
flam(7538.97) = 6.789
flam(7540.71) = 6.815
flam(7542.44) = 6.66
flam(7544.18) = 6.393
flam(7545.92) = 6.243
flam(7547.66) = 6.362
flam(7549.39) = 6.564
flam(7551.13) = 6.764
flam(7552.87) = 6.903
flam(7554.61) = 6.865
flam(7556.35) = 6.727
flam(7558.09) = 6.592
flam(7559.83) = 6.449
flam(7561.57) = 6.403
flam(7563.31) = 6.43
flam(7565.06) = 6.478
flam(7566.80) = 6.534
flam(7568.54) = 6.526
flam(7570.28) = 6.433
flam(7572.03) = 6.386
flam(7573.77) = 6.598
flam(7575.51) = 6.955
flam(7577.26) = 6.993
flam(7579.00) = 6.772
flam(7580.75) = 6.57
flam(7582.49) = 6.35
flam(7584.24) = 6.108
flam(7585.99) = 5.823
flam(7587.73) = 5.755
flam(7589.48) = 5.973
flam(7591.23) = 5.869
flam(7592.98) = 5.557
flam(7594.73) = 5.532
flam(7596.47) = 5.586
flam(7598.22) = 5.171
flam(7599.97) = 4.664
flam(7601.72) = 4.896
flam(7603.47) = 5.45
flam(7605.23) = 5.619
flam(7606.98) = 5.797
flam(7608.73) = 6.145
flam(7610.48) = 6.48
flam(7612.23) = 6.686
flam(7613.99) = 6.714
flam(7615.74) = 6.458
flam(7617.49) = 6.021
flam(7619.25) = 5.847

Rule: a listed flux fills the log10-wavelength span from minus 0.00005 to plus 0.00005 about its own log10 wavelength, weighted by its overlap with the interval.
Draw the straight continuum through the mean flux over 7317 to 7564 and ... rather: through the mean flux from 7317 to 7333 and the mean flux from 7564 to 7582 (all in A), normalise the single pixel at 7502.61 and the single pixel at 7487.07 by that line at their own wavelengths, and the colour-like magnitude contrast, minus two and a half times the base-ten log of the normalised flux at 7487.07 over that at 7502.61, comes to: -0.02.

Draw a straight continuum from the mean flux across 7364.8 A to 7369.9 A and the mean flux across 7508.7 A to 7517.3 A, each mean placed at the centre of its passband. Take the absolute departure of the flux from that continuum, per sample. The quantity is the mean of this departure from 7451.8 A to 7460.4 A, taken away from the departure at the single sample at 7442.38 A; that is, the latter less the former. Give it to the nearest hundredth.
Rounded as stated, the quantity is 0.19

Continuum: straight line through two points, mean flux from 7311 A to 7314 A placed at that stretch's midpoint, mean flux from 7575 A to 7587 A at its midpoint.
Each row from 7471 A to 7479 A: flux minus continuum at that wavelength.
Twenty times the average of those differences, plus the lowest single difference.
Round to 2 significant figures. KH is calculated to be 11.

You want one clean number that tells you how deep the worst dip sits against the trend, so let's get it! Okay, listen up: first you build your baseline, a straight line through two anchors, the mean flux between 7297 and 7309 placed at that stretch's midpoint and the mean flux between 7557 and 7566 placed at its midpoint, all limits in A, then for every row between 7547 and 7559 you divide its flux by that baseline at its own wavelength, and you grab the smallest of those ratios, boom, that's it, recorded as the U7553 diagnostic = 0.975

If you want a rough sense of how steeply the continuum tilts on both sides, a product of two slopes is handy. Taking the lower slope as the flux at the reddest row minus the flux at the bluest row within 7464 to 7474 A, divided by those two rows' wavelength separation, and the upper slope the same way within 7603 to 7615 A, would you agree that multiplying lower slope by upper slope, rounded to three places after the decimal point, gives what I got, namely 0.004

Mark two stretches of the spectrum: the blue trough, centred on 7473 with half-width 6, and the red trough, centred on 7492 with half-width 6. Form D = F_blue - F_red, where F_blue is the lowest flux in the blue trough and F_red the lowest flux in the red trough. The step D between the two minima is 0.4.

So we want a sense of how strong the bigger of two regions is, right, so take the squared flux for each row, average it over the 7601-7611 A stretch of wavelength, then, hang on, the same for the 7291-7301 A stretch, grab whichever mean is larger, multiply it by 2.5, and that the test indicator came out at 140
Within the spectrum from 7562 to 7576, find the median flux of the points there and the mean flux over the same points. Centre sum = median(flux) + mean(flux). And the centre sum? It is 13.0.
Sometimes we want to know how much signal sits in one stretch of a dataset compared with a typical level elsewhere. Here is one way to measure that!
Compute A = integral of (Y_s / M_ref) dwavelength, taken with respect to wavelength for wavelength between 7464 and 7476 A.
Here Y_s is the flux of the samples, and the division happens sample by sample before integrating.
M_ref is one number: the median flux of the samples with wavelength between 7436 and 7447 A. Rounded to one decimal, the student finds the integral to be 12.0 A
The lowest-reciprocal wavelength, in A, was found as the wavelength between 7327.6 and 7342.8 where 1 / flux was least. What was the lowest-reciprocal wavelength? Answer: 7336.89 A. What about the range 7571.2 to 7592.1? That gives 7577.26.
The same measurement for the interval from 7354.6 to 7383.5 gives 7370.76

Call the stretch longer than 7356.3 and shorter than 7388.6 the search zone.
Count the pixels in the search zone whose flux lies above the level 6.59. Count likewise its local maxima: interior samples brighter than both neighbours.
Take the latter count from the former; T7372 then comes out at 10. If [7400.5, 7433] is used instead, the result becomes 12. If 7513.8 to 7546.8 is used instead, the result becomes 12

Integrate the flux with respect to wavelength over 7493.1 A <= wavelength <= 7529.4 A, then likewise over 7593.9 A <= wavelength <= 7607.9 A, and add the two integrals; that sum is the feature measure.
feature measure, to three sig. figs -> 316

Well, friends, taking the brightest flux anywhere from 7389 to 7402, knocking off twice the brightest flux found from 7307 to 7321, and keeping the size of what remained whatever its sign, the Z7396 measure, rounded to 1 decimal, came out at 7.4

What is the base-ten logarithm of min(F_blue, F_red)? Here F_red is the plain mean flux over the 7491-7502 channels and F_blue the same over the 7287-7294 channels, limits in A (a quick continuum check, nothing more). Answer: 0.823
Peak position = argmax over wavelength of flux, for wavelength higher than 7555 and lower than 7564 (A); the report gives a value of 7556.35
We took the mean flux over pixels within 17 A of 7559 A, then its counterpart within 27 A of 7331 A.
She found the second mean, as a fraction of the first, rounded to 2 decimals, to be 1.05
